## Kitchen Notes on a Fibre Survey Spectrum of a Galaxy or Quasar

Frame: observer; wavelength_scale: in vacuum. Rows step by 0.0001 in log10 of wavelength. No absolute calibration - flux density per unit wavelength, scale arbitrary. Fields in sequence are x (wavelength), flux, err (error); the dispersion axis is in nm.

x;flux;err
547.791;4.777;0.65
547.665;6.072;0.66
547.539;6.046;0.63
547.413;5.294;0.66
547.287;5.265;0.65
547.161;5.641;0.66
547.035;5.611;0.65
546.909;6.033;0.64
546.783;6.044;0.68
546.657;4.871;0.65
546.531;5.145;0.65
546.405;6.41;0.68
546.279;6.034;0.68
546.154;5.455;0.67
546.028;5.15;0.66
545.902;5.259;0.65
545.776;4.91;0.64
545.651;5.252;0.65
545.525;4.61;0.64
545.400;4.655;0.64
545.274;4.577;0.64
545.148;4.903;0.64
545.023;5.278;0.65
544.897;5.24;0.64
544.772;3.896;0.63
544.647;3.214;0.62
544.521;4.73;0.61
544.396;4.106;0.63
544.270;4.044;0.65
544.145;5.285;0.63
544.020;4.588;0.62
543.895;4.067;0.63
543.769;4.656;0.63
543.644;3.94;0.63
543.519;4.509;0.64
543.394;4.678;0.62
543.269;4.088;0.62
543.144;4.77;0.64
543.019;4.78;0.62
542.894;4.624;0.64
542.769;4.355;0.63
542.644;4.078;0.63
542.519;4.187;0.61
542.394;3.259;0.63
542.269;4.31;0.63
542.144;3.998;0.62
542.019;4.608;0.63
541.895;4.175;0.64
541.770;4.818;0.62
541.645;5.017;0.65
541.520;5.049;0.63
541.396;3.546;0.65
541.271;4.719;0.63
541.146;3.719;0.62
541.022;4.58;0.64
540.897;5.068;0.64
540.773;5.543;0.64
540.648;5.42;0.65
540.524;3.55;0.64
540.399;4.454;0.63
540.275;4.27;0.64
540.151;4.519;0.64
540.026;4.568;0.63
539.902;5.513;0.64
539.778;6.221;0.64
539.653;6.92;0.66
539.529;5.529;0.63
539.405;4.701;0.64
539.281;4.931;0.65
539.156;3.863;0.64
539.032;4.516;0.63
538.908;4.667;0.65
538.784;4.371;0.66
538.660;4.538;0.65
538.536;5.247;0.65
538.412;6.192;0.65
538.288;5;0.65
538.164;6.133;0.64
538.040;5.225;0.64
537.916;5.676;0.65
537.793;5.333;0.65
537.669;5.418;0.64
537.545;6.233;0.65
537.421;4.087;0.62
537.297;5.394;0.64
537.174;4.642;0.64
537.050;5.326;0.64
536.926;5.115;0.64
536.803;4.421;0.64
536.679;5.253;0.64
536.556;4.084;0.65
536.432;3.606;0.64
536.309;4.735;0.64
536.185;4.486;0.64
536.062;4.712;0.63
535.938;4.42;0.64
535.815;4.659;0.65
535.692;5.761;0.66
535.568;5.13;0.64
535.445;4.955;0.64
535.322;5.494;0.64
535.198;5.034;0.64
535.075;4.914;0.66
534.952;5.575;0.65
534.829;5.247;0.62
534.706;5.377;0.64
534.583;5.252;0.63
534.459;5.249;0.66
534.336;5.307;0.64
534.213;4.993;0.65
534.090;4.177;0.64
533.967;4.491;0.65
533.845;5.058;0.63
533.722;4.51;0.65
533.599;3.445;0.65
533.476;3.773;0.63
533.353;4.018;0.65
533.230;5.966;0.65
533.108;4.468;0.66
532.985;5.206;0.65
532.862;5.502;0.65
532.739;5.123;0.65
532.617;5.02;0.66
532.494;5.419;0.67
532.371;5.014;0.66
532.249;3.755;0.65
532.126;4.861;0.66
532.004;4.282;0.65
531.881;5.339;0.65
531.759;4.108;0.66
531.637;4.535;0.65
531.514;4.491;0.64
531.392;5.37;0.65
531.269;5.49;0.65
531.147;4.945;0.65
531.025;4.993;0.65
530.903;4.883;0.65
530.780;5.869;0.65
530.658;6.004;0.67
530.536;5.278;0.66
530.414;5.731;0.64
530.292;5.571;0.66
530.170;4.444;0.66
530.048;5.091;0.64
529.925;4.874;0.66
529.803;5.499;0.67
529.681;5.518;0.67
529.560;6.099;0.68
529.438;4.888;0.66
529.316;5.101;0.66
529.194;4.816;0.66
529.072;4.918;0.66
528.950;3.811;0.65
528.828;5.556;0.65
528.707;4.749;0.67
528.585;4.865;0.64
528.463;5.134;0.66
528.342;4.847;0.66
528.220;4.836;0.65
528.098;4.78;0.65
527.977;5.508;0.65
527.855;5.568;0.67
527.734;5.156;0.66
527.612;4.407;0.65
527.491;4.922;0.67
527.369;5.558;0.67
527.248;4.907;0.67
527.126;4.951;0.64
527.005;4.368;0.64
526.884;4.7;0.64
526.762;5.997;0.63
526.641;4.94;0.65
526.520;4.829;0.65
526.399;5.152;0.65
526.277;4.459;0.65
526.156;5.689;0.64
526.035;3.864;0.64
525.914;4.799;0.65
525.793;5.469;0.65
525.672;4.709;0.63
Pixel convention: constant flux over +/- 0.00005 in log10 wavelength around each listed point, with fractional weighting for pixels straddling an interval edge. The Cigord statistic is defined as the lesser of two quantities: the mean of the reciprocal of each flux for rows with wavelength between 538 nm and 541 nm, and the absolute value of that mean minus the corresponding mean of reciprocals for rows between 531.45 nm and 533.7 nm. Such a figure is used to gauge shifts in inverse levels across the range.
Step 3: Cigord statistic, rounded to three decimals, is 0.015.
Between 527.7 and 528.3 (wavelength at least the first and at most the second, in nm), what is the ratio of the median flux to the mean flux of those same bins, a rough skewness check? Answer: 1.00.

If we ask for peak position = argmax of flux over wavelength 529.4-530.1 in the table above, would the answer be 529.560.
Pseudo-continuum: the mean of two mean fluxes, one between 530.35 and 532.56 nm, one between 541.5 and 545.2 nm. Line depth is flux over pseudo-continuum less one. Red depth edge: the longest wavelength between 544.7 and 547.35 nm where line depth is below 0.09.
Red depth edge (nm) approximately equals 546.657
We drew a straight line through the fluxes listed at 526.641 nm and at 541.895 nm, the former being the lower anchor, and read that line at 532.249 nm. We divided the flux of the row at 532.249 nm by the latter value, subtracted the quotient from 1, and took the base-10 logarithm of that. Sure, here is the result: -0.71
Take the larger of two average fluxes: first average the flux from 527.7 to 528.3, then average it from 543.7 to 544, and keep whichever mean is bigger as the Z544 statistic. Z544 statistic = 5.2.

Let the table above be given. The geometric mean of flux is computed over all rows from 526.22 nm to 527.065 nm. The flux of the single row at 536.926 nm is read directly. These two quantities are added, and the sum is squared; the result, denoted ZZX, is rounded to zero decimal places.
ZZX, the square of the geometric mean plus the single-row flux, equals 100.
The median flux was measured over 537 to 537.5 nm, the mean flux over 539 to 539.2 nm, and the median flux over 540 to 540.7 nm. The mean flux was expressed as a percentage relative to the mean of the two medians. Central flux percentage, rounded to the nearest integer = 88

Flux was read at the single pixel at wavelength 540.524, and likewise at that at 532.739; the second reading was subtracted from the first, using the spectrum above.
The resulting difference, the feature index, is -1.6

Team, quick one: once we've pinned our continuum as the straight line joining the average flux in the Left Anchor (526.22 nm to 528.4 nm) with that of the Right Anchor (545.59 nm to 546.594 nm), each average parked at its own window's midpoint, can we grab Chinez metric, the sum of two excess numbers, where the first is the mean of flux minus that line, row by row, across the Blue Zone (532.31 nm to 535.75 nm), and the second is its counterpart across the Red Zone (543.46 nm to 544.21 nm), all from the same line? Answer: -1.1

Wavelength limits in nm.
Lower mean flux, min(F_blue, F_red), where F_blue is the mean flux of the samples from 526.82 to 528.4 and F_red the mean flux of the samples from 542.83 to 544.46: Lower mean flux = 4.5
